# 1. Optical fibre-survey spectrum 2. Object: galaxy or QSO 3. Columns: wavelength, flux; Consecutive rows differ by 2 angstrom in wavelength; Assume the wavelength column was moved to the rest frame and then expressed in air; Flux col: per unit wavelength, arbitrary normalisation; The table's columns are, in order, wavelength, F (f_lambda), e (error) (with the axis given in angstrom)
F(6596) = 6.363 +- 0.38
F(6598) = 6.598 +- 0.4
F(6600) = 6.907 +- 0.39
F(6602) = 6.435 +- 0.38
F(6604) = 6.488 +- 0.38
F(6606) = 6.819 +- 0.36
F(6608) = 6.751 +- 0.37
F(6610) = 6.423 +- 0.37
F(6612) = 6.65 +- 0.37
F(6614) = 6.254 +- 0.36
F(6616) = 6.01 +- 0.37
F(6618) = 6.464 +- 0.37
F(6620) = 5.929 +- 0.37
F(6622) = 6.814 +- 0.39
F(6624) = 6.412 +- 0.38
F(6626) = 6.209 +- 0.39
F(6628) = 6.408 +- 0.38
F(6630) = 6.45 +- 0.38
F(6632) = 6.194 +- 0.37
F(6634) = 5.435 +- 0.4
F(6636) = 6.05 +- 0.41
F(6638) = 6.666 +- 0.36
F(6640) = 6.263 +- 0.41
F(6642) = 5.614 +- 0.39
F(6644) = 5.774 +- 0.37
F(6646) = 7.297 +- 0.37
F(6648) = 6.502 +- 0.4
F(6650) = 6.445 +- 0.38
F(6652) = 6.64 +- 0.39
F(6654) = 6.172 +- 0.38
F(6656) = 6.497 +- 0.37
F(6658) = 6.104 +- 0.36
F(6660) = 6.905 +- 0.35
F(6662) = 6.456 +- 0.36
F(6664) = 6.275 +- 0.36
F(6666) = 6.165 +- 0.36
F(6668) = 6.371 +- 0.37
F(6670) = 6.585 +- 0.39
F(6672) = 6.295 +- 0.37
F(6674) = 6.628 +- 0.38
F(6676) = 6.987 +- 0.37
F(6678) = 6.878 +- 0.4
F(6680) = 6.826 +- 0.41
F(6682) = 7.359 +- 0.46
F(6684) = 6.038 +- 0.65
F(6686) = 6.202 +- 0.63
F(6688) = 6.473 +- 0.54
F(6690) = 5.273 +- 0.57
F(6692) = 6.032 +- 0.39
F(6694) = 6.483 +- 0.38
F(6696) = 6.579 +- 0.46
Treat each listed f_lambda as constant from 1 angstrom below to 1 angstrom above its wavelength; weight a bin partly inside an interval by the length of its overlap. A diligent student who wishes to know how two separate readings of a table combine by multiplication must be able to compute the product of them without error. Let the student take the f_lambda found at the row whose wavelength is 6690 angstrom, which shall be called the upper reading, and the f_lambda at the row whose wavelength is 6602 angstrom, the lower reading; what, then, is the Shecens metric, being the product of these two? 33.9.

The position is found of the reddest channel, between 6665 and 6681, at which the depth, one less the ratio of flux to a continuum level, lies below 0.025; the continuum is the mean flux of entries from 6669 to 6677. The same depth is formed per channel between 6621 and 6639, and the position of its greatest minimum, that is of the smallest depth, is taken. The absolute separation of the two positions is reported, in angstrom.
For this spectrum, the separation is 58 angstrom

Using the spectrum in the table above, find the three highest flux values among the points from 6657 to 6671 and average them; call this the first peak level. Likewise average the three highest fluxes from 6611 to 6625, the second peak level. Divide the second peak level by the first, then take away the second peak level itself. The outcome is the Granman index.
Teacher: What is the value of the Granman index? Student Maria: -5.64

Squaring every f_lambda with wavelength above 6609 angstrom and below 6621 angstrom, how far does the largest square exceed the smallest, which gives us 9.1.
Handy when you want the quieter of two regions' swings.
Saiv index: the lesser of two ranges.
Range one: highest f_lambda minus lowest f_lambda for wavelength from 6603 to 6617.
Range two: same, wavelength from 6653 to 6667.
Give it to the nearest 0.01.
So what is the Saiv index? 0.80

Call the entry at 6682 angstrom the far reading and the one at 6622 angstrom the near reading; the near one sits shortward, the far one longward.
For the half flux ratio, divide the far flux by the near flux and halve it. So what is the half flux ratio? 0.54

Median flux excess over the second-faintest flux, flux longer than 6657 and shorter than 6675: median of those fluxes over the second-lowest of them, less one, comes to 0.033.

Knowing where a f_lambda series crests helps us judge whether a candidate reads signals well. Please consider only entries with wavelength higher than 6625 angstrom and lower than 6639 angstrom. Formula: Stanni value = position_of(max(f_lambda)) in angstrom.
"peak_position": 6638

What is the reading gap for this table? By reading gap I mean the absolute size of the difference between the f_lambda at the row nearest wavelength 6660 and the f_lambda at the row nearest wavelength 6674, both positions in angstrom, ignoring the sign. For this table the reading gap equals 0.28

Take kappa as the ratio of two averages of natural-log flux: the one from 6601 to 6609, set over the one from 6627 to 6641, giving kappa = 1.04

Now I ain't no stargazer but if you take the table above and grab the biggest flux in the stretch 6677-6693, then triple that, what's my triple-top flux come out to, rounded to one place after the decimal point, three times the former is 22.1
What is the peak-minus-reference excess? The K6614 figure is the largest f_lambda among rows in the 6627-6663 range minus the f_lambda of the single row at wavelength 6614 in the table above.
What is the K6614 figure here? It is 1.04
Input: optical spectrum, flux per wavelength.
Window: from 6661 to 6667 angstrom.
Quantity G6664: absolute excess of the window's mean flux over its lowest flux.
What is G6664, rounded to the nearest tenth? 0.1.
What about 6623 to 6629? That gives 0.1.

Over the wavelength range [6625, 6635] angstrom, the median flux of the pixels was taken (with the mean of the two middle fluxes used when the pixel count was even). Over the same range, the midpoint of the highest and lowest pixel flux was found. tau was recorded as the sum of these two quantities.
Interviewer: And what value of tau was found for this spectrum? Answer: 12.2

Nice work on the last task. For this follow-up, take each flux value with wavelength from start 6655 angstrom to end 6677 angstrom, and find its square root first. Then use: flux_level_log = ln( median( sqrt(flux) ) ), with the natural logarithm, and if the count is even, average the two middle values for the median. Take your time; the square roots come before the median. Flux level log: 0.933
